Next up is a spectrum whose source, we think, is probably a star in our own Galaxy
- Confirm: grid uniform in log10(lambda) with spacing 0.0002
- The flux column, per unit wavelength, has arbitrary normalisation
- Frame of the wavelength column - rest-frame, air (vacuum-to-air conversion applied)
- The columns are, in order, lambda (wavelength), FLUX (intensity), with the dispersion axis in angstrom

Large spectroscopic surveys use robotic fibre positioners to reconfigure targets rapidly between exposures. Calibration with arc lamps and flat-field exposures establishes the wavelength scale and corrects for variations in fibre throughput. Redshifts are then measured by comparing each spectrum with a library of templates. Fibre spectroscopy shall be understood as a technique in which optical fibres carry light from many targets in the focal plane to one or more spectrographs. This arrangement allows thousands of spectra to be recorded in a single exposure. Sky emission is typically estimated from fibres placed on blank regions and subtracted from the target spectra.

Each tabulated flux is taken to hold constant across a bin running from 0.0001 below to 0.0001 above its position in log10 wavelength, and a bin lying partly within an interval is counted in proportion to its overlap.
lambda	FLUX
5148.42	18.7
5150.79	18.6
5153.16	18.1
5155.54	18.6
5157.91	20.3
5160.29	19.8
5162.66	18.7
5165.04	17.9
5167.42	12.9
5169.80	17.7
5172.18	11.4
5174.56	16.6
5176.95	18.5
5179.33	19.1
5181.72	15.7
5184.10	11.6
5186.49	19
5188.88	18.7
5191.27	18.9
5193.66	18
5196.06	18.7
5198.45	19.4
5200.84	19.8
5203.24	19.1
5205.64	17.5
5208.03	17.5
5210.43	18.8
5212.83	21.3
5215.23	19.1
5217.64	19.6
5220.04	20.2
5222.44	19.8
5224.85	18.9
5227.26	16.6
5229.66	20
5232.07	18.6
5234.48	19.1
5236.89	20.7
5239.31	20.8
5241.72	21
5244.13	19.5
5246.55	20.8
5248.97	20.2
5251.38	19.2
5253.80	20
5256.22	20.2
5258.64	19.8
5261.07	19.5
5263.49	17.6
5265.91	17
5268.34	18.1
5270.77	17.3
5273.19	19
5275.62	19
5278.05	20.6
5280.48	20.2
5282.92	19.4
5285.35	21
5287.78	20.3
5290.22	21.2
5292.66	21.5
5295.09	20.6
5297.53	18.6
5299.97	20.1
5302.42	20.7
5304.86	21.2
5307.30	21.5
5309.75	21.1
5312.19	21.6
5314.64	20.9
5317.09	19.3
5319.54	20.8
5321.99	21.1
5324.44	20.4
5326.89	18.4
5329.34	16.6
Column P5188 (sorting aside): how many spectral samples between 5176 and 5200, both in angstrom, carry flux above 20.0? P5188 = 0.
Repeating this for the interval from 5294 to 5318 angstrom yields 8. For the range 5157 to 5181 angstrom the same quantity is 1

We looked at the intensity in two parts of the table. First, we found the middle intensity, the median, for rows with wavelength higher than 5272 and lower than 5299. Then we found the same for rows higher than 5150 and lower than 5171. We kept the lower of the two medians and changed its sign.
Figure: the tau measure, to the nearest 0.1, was -18.6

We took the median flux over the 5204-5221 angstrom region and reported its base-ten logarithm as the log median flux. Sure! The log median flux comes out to 1.281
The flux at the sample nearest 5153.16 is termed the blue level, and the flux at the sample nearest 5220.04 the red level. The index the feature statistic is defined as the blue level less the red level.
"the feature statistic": -2.1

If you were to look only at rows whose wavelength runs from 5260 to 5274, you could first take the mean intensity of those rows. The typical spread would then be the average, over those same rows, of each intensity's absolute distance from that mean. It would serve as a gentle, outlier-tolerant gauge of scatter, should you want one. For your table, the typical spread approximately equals 0.78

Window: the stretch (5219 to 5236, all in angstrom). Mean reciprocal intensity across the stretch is 0.053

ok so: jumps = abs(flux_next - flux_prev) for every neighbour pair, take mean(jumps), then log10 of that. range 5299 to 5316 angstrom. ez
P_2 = -0.30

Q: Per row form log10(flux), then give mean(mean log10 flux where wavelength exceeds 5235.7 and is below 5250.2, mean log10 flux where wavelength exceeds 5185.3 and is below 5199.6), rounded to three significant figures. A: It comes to 1.29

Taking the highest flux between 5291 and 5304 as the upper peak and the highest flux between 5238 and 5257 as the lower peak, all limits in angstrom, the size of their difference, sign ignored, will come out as 0.5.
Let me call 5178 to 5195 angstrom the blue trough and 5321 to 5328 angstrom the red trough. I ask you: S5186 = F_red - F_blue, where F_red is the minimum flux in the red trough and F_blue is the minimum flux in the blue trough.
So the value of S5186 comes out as 7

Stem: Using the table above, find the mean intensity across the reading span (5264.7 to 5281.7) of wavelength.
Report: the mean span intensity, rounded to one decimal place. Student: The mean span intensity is 18.7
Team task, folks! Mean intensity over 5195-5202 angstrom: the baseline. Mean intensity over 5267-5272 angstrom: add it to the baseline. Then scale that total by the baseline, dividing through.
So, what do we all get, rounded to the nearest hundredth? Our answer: 1.92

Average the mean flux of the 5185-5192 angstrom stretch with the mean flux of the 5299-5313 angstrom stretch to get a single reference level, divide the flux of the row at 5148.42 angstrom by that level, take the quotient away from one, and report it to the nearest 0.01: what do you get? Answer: 0.06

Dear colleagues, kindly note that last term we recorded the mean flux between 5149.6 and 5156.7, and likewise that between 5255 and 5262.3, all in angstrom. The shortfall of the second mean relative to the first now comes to -1.4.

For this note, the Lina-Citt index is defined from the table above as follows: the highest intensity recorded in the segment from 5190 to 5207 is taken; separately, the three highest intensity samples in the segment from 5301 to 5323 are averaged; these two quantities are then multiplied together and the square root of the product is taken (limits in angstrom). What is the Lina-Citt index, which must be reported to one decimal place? 20.6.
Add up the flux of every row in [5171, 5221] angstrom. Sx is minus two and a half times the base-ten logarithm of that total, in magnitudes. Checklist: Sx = -6.4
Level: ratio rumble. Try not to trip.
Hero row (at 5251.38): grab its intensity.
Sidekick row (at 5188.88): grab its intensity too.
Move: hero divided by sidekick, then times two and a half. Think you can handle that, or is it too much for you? 2.57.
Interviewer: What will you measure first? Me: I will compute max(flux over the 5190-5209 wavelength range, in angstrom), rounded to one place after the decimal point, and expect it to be 19.8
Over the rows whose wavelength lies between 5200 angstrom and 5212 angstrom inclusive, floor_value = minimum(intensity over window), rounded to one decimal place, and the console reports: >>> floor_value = 17.5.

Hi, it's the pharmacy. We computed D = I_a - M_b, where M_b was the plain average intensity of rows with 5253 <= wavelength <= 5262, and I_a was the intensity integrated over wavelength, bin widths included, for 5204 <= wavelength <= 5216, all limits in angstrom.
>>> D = 206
